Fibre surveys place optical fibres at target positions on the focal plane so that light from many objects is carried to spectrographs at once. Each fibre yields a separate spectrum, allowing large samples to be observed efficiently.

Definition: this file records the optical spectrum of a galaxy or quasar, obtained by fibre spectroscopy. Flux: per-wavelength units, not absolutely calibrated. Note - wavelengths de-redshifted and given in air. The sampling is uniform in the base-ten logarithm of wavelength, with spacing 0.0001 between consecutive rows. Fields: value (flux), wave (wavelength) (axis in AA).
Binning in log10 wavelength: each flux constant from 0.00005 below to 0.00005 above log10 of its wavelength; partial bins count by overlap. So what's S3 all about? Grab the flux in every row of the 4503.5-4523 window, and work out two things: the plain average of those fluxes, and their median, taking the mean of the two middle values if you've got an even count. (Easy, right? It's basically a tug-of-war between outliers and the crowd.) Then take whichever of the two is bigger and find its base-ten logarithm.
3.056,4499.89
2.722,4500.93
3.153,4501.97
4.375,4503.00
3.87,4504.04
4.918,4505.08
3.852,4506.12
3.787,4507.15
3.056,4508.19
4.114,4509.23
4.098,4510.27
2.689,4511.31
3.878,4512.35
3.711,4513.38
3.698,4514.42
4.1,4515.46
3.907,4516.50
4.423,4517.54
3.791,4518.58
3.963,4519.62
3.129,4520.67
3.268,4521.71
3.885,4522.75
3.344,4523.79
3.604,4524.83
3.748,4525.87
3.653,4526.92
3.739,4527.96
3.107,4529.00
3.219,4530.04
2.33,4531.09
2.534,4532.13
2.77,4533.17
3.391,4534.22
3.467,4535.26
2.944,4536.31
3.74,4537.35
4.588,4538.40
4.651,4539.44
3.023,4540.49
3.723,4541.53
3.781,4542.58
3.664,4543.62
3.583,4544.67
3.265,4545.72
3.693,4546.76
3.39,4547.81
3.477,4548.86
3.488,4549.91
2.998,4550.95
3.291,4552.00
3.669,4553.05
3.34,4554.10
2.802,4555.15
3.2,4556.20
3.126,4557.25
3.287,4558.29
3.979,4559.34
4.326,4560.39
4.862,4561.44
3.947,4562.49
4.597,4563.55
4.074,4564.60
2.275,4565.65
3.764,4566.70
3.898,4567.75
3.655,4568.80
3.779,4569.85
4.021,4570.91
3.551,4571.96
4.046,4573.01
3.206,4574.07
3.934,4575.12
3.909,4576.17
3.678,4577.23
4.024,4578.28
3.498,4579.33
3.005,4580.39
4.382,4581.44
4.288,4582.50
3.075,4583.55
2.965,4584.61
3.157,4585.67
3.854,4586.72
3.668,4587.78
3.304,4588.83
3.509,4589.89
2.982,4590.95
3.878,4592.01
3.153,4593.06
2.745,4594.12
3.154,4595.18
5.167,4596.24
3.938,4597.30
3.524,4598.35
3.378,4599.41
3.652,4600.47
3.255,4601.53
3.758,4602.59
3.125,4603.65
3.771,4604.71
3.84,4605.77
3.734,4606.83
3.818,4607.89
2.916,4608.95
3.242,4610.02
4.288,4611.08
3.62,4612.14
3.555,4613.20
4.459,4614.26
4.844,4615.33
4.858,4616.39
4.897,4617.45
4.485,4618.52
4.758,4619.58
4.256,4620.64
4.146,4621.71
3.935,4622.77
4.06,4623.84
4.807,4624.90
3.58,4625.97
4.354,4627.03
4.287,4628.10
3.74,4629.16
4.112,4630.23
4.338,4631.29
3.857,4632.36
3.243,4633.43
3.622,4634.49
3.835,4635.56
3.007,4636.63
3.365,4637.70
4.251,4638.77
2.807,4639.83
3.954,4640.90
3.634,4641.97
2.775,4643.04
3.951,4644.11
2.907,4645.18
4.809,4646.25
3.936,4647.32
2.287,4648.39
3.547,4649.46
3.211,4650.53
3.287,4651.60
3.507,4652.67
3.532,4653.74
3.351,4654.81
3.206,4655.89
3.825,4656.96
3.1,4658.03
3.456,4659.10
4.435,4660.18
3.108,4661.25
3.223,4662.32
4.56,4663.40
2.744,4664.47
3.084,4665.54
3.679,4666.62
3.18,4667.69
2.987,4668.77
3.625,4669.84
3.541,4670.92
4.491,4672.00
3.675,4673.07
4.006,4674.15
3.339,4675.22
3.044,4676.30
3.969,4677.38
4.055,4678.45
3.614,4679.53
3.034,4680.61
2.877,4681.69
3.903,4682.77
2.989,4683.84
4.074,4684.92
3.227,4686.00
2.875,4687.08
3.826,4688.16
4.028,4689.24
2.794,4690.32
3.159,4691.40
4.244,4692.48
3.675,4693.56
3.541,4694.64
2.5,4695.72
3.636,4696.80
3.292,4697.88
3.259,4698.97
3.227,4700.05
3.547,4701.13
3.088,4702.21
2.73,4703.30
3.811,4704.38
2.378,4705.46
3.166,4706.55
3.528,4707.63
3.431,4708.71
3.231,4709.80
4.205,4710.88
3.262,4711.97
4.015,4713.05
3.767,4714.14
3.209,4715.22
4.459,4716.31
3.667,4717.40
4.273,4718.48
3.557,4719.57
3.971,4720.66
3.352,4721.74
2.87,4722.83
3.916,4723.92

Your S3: 0.59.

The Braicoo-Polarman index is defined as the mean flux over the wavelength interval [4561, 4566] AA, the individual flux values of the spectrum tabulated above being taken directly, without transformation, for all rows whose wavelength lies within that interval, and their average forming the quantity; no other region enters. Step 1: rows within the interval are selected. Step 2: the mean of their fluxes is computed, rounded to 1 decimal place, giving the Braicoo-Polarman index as 4.0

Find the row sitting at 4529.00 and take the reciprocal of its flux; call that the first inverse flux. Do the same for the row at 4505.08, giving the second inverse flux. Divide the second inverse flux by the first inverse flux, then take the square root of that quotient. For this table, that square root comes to 0.79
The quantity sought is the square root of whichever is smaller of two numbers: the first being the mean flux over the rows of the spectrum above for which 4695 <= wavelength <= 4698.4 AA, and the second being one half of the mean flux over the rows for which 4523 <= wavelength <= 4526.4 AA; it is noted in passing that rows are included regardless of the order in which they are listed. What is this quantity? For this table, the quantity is 1.34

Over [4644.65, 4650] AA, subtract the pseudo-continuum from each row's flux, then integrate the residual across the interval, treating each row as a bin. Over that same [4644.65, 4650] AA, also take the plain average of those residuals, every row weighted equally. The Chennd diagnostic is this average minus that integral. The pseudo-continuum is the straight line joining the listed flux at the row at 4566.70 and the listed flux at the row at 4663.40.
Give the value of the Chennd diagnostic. 4.0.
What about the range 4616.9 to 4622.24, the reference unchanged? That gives -1.3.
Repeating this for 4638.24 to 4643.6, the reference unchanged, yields 3.9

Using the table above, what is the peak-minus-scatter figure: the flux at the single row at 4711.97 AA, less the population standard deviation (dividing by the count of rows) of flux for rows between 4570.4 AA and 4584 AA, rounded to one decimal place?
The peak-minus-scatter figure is 2.8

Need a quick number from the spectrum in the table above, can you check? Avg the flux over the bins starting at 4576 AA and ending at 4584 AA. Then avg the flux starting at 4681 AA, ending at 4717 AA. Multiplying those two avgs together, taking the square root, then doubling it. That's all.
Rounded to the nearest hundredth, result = 7.15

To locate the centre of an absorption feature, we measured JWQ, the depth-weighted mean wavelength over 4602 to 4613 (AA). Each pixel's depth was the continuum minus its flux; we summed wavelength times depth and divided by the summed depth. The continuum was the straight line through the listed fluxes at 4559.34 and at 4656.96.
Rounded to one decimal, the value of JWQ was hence 4607.0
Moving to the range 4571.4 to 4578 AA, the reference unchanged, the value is 4574.2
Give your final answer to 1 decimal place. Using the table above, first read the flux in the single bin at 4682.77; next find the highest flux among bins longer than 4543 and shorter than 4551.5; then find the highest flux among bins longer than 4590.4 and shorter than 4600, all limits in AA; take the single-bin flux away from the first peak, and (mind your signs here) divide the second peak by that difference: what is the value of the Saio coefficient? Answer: -24.6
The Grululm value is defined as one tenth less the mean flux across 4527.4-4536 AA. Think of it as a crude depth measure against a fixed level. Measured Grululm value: -2.97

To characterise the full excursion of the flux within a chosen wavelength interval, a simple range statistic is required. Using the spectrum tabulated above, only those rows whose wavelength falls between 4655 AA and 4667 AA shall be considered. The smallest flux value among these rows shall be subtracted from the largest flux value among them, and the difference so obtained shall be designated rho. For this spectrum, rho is 1.82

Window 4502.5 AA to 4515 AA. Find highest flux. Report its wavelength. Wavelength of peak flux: 4505.08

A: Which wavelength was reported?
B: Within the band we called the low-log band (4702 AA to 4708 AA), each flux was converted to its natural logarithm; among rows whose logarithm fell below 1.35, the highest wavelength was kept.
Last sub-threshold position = 4707.63 AA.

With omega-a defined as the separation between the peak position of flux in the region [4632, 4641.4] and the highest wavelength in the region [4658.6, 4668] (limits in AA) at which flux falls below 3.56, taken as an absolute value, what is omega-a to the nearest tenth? 28.9 AA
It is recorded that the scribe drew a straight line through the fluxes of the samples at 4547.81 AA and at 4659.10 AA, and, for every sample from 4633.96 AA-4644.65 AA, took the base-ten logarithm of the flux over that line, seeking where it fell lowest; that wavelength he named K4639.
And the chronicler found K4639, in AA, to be 4643.04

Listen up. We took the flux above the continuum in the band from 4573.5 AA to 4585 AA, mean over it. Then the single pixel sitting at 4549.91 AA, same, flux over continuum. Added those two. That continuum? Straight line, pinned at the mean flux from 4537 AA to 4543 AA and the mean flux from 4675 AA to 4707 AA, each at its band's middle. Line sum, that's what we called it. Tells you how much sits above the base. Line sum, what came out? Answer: -0.53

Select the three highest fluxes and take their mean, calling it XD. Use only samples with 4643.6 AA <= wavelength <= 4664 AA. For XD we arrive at 4.60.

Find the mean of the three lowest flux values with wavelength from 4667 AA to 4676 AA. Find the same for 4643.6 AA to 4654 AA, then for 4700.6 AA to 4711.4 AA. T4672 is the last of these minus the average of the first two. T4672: -0.25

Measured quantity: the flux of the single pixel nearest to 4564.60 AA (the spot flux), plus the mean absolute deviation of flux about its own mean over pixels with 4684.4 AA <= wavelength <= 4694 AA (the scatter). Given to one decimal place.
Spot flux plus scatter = 4.5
